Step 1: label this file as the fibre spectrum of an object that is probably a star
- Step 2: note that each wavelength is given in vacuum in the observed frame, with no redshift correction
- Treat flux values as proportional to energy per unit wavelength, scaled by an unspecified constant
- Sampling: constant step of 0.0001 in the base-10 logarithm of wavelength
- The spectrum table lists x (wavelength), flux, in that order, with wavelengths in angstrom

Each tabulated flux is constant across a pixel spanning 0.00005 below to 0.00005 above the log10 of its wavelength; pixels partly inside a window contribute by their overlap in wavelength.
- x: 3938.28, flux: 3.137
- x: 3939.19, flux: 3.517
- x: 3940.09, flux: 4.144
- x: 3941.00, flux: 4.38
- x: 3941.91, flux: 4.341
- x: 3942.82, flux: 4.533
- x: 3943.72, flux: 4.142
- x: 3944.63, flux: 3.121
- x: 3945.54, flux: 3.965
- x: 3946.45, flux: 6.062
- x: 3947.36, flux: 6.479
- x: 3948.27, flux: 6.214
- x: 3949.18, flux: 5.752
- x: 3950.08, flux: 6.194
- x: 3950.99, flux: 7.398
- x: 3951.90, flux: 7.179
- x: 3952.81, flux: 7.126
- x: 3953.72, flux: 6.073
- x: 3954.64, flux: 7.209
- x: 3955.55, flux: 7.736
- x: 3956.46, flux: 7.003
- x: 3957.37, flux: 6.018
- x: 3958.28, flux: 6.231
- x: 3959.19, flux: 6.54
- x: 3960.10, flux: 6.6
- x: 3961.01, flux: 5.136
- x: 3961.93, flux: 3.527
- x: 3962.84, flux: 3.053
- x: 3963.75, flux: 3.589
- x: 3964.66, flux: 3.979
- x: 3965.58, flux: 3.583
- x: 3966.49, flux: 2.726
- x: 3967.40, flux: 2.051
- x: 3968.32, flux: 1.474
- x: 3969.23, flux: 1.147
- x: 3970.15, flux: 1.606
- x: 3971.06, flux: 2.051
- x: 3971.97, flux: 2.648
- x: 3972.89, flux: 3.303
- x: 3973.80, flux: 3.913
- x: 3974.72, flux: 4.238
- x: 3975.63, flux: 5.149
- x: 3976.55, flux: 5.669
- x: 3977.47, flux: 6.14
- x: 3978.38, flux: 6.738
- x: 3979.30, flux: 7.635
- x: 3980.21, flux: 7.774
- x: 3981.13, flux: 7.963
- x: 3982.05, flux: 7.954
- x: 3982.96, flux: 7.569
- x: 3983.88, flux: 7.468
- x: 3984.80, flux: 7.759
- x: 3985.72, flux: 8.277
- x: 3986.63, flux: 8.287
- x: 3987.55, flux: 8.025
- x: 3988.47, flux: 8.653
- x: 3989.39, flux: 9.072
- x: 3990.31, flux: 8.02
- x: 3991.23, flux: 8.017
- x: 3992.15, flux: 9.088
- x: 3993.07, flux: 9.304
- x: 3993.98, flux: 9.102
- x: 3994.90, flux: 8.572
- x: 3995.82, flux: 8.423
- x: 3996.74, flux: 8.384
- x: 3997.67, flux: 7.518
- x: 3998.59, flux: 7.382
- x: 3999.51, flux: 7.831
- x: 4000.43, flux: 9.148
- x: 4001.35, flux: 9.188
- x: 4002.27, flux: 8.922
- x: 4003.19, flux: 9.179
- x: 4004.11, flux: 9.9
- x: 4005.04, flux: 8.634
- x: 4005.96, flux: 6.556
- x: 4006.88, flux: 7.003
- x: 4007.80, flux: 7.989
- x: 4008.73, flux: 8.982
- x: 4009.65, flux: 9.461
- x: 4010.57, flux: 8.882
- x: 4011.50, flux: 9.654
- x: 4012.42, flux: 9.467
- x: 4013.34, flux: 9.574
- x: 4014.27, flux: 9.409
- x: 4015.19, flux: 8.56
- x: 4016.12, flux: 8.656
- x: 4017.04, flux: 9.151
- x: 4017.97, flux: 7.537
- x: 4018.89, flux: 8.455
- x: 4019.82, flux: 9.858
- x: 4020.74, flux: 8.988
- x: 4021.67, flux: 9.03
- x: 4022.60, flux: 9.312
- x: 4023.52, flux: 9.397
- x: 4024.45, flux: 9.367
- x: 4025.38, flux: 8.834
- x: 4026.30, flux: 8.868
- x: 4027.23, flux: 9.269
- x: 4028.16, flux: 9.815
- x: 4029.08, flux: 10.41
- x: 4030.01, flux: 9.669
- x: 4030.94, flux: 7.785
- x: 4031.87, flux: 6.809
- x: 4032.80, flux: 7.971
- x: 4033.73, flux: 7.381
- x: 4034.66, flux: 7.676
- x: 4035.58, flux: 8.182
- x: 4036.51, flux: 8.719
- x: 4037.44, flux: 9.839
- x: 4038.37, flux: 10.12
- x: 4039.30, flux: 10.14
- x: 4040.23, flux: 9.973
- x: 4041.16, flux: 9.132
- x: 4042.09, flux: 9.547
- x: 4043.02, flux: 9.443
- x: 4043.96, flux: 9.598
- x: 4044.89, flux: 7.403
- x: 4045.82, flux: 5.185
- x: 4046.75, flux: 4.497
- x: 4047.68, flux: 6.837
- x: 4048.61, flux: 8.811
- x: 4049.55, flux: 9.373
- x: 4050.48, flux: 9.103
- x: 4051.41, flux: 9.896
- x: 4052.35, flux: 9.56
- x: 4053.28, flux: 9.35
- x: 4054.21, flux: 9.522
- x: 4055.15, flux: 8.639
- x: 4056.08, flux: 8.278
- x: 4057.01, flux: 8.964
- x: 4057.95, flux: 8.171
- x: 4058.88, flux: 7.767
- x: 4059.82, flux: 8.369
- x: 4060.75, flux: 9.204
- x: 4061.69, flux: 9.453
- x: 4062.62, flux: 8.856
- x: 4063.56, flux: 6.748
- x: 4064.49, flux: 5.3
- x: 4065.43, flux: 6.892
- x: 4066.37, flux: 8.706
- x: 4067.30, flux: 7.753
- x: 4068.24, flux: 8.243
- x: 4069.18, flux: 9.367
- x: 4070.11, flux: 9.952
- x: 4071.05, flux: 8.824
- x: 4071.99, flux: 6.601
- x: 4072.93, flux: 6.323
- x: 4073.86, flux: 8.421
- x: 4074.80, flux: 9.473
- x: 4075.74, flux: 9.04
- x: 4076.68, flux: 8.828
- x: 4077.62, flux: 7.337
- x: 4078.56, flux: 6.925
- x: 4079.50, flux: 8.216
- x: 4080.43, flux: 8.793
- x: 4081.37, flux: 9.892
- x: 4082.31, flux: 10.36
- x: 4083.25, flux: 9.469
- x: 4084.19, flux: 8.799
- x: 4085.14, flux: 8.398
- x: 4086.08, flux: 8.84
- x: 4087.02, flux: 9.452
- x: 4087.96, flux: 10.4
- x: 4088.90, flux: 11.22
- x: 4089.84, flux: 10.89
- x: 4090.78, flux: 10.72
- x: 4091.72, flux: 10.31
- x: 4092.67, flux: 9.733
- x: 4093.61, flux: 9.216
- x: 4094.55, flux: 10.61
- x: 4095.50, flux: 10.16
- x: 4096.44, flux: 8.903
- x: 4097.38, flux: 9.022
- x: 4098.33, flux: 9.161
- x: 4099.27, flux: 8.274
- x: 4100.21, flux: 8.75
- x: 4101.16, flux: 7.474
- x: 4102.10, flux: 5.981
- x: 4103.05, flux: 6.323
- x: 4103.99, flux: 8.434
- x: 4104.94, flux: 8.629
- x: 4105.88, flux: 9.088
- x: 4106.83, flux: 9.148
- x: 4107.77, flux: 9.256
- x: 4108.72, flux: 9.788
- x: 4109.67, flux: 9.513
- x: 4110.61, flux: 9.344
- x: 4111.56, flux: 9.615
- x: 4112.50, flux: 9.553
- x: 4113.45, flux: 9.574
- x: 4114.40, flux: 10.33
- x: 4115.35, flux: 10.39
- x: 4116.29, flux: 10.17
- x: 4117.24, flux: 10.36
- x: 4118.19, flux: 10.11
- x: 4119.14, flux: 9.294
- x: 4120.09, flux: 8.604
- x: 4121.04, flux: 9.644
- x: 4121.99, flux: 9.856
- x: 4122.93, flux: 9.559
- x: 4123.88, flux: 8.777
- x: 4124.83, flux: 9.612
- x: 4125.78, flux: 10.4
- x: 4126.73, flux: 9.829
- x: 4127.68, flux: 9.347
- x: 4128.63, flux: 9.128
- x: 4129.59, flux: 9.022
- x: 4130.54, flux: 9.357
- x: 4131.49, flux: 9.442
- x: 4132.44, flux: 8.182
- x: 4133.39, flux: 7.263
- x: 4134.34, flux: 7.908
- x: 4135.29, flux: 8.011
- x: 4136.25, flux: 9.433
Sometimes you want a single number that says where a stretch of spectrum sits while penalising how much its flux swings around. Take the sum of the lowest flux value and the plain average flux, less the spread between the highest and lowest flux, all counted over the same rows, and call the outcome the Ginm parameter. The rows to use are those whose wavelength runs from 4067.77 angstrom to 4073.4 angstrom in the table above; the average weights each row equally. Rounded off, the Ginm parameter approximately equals 11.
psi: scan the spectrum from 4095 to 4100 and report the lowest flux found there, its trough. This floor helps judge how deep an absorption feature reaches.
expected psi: 8.274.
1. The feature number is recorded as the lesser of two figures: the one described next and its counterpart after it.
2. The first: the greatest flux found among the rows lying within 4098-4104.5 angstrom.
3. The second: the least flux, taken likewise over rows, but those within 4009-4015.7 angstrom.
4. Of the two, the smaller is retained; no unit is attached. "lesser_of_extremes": 8.6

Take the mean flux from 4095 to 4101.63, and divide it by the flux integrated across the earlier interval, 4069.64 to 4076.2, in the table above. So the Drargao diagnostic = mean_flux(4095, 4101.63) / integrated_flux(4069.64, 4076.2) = 0.16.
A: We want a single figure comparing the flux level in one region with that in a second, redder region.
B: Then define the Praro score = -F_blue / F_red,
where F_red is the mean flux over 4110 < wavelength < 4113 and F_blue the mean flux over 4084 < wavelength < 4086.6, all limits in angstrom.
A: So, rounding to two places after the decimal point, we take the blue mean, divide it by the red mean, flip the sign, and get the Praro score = -0.91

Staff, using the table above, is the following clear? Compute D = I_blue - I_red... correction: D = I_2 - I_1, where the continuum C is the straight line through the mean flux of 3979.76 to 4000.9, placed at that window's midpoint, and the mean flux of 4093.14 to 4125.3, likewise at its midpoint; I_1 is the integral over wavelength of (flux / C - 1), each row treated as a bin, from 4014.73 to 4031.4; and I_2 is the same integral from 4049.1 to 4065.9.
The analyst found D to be -1.56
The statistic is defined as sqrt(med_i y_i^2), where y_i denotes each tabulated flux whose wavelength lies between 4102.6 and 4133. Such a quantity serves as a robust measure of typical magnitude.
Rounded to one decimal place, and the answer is 9.5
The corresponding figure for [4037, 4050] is 9.4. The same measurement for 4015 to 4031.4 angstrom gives 9.1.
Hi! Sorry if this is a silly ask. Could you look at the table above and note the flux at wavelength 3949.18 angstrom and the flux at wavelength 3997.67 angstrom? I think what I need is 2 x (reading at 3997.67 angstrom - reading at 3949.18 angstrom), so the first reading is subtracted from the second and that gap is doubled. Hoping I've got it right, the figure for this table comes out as 4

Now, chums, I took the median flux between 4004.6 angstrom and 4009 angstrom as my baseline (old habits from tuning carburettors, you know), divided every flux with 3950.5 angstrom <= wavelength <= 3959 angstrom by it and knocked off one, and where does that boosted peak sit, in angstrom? 3955.55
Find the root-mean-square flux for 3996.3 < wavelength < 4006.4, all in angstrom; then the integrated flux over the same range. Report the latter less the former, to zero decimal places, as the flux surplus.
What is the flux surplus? 77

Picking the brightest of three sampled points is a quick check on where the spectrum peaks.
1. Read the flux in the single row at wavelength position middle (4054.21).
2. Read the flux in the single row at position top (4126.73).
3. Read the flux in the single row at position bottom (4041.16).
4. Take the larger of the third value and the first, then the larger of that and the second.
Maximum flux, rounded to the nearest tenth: 9.8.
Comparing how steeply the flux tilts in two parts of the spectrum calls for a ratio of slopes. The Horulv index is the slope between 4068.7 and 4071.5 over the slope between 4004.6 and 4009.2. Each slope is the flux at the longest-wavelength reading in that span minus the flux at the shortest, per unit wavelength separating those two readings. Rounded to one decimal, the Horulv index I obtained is -3.1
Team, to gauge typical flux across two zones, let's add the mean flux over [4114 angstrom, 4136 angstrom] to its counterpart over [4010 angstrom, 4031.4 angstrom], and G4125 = 18.5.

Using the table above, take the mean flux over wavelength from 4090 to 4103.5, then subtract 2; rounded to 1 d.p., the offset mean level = 6.9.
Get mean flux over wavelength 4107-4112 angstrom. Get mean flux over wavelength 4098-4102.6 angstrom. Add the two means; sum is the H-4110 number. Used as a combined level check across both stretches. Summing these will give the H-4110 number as 17.4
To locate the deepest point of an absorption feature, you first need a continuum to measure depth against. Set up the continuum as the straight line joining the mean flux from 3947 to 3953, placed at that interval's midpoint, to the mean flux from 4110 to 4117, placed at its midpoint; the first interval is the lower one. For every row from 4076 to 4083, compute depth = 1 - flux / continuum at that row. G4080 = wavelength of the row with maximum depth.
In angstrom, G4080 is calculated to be 4078.56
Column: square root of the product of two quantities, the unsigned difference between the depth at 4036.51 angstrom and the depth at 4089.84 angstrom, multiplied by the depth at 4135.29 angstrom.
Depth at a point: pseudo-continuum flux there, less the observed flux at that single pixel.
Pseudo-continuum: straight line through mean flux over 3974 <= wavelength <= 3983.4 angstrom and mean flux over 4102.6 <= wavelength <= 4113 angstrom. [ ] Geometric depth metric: 1.3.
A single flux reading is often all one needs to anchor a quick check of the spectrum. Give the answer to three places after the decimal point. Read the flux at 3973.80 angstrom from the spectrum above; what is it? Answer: 3.913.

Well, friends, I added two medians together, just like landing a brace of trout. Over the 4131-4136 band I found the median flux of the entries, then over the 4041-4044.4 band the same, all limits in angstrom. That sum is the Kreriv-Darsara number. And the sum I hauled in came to 17.5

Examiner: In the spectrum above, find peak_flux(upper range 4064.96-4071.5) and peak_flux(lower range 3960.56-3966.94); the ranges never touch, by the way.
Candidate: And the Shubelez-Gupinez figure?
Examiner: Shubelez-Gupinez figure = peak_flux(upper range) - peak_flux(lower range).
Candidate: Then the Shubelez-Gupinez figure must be 5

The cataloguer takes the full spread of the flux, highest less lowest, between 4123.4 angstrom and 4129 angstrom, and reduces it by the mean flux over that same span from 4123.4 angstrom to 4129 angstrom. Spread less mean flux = -8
